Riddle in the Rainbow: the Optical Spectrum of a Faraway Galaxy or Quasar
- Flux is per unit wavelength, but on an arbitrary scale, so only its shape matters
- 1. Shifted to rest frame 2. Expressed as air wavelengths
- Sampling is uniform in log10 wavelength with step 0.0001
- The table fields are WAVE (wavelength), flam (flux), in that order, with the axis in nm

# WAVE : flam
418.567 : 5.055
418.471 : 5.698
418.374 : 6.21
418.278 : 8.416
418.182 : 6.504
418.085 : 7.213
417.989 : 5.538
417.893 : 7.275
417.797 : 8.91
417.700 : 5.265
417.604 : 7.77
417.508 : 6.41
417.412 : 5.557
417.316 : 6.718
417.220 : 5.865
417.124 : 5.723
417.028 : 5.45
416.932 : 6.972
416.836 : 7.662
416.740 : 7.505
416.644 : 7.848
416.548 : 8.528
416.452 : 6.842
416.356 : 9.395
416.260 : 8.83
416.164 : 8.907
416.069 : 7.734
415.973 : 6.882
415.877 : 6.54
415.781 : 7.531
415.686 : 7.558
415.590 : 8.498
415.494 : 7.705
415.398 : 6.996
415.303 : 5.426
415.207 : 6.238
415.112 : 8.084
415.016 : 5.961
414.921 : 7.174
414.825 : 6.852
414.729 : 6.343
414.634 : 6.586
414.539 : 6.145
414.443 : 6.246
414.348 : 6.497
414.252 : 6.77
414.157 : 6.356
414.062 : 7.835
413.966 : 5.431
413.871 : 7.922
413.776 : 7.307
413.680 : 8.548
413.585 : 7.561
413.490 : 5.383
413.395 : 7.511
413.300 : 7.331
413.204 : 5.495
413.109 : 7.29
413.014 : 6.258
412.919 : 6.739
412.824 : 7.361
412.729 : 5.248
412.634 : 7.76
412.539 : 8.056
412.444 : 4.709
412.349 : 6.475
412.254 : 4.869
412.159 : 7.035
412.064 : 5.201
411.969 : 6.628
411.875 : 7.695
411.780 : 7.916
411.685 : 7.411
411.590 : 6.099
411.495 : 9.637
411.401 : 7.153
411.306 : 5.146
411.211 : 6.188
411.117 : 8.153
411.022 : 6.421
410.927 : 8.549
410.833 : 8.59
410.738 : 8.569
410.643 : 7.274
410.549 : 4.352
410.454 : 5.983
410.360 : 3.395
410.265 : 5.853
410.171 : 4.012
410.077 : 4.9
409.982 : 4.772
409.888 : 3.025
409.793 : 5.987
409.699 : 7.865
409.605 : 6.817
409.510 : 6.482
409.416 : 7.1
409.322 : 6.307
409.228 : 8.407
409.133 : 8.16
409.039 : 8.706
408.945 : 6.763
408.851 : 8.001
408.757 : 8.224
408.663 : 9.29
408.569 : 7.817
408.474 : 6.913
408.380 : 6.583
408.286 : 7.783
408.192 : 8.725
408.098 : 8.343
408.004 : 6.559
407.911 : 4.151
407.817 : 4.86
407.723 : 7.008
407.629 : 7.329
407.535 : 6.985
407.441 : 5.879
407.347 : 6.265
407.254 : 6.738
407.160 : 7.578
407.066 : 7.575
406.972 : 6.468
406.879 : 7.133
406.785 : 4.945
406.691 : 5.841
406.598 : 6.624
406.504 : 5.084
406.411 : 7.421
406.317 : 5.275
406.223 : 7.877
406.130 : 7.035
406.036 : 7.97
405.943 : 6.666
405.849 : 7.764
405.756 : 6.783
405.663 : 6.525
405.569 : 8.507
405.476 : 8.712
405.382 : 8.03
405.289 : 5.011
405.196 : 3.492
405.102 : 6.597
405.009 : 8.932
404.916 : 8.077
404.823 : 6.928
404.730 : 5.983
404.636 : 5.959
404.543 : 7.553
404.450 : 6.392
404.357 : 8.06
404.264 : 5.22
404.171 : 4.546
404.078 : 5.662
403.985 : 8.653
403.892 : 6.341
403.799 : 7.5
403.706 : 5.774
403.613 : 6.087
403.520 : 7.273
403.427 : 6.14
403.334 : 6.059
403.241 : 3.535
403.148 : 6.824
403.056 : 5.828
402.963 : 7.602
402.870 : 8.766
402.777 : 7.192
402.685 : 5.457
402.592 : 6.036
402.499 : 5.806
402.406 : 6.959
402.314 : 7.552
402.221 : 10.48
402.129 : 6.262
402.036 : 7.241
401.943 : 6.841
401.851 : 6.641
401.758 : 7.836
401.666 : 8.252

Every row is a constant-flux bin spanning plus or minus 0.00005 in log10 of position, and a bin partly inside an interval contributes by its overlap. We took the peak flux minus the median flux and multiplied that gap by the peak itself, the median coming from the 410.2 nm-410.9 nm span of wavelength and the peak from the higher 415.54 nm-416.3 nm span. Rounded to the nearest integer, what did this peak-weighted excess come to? 26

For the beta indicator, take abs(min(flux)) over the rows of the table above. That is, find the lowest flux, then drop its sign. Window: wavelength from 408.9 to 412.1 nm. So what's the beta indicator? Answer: 3.0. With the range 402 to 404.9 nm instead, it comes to 3.5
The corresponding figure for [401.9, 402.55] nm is 5.8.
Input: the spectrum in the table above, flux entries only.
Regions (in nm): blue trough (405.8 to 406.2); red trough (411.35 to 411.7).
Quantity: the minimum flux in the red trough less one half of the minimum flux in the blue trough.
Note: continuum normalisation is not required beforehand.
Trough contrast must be 2.77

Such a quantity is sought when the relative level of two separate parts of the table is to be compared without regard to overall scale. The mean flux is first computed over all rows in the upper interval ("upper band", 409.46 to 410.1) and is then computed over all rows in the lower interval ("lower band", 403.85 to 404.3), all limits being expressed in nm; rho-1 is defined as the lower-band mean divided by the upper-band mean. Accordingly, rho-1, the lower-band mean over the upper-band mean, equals 1.07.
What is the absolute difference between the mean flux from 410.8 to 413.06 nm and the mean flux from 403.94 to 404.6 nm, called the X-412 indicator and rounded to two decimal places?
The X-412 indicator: 0.30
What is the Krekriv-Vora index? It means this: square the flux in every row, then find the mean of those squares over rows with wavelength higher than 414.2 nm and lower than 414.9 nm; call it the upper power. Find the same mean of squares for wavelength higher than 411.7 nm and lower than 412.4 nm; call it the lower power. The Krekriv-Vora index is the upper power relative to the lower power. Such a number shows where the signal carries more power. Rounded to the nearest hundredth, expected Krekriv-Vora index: 0.96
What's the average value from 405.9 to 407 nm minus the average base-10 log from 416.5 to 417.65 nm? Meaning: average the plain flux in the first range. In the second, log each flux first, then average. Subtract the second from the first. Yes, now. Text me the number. 5.70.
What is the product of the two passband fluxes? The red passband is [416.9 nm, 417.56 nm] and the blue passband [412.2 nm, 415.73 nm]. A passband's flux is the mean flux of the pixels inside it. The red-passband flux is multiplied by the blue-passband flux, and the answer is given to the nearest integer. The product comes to 41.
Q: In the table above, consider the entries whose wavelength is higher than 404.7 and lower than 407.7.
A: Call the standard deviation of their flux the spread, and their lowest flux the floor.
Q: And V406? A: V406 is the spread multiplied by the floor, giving 4.2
